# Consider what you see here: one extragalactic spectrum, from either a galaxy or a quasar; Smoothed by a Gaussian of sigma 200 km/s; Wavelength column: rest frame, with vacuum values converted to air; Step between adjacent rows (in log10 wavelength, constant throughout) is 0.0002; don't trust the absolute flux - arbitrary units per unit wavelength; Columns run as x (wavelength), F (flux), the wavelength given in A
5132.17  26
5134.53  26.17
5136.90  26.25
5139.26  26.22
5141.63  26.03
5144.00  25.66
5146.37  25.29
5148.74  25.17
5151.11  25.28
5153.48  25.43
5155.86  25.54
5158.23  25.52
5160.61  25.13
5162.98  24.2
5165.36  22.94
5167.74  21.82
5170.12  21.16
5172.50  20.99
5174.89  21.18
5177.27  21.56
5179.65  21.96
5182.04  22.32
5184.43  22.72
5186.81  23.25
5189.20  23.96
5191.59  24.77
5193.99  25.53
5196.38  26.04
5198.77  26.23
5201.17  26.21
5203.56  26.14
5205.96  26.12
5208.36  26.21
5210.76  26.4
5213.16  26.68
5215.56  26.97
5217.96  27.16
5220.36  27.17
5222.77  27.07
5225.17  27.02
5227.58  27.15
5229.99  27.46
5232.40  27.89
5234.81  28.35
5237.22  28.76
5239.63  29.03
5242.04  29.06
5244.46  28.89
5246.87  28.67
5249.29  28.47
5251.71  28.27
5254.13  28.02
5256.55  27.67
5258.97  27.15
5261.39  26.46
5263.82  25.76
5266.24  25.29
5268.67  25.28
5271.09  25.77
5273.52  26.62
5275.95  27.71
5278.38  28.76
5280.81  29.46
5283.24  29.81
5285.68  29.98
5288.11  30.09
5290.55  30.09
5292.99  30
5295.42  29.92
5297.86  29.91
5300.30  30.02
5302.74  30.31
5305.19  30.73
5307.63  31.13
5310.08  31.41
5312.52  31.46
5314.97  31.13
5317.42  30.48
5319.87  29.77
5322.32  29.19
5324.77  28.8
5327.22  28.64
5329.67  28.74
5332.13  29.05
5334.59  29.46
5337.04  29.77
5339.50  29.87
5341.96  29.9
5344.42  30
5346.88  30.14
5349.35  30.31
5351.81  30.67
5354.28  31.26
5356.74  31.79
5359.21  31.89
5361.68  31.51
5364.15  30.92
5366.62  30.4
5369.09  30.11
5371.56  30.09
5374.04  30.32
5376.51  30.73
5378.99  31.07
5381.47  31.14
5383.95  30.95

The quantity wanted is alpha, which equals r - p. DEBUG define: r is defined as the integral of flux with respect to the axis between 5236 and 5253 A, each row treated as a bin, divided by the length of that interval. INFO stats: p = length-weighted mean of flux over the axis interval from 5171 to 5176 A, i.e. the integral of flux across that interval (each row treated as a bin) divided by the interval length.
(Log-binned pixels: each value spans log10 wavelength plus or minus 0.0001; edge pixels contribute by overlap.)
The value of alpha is 8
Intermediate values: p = 21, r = 28.7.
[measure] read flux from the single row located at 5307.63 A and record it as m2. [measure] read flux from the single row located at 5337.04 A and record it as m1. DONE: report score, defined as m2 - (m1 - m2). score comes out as 32.5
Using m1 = 29.77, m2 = 31.13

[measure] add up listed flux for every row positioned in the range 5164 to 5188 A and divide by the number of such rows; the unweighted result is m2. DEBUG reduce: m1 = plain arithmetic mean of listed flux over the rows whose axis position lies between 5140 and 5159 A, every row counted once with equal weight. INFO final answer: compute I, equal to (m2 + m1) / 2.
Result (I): 23.7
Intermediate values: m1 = 25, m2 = 22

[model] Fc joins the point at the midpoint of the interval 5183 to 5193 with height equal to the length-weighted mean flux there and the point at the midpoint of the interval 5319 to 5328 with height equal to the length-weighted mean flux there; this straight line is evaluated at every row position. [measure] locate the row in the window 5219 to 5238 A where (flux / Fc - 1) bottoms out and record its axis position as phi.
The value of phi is 5225.17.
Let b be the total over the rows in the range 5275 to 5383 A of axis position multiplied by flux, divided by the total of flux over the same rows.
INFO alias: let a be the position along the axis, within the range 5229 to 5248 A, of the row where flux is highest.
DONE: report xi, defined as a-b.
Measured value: -86.9 A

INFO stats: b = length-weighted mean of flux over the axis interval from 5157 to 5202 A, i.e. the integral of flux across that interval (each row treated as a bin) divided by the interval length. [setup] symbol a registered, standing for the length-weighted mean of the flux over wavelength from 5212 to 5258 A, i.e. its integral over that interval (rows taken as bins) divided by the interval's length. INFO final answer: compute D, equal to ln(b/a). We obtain -0.17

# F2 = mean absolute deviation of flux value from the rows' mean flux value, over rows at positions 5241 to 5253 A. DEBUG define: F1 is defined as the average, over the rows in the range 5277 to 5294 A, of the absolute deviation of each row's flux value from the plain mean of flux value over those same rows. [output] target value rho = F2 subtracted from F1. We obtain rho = 0.118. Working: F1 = 0.36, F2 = 0.24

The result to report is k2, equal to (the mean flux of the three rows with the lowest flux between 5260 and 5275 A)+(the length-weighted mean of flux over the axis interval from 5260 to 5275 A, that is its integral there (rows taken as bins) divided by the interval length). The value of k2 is 51.4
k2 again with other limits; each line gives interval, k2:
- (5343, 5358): 60.8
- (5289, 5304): 60.0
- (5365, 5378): 60.5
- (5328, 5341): 58.4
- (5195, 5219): 52.5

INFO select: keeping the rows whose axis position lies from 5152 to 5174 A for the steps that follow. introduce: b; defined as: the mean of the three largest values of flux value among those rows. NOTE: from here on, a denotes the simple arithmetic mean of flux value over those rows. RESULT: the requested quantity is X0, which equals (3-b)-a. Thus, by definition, -46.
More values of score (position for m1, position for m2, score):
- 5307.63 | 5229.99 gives 23.8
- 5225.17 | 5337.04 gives 32.5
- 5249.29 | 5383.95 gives 33.4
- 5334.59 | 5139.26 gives 23.0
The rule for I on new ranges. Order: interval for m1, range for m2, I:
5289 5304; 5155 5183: 26.5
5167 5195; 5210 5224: 24.8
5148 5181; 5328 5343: 26.4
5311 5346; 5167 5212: 26.8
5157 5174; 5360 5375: 26.8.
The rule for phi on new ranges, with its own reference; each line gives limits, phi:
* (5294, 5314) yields 5297.86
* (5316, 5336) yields 5327.22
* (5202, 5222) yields 5208.36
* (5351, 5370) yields 5369.09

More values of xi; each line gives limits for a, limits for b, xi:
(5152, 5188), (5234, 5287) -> -104.3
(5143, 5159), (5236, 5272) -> -109.6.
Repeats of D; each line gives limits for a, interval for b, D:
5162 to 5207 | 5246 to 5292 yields 0.16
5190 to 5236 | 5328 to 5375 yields 0.13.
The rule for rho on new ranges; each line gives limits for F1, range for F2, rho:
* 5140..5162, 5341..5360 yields -0.465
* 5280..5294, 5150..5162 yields 0.040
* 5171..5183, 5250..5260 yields 0.063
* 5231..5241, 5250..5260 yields 0.020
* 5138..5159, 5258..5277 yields -0.464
